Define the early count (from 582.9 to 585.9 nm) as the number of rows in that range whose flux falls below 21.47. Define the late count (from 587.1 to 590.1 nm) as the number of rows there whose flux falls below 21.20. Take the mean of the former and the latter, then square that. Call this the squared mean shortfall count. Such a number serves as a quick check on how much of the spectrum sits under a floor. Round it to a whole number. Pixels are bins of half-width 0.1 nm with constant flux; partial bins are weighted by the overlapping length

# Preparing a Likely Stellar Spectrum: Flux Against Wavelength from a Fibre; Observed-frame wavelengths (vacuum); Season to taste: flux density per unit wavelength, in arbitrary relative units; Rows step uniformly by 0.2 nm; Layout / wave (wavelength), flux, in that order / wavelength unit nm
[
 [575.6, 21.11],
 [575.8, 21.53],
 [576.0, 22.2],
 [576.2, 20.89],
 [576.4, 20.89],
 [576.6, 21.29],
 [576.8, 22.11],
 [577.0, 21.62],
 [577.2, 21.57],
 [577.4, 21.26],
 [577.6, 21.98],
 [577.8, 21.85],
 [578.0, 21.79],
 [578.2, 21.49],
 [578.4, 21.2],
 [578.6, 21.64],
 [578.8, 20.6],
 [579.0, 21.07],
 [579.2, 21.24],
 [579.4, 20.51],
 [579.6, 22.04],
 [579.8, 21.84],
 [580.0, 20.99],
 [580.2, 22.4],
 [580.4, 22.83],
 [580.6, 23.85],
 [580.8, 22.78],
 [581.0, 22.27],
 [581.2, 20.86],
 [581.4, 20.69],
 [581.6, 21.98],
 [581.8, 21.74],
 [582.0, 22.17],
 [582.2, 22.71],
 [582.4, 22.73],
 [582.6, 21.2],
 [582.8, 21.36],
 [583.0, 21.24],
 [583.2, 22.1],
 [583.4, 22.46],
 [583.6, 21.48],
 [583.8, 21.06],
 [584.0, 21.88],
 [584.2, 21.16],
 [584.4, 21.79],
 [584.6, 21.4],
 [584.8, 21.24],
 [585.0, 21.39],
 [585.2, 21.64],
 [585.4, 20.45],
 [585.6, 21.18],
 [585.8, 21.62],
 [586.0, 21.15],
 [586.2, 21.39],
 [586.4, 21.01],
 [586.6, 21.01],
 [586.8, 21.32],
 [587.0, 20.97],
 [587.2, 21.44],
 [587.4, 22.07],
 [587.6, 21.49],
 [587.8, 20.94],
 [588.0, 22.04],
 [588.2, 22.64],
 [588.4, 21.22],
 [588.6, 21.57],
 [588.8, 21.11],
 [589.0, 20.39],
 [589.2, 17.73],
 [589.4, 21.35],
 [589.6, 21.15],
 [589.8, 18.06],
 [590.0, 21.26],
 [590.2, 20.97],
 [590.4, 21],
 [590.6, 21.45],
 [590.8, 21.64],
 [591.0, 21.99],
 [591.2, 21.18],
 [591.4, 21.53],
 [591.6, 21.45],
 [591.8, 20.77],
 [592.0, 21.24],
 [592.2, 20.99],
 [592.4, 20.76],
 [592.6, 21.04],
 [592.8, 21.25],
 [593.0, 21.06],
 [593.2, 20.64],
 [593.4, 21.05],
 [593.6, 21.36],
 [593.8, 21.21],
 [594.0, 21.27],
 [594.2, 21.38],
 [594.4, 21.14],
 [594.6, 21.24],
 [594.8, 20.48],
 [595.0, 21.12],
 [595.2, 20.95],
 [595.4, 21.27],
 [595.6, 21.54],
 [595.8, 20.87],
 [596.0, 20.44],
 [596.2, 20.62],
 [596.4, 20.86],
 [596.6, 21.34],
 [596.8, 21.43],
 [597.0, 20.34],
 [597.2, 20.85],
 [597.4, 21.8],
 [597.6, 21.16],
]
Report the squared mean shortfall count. 49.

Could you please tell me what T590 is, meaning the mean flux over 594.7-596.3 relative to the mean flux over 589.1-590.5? 1.03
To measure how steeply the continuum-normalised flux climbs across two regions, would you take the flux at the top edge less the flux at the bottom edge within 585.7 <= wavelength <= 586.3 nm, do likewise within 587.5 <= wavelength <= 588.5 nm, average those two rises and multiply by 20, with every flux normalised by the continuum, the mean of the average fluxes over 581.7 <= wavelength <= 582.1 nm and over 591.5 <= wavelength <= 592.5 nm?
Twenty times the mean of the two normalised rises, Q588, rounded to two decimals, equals -0.23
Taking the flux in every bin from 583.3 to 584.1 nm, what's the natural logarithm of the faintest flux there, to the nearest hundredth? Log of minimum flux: 3.05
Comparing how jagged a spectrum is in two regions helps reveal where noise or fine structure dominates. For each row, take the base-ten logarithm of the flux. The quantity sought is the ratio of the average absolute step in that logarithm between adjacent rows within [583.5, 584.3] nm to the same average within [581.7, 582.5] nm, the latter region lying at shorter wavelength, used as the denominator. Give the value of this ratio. 2.1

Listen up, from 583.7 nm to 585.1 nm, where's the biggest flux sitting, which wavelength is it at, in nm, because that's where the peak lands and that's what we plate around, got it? 584.0 nm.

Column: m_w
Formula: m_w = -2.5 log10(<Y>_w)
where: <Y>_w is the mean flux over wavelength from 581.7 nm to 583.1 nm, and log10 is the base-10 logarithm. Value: -3.35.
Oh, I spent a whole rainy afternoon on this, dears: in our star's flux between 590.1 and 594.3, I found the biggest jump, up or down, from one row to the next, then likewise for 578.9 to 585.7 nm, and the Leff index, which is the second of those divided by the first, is 1.9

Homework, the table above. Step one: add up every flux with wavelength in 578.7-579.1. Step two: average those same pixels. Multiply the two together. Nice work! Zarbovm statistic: 868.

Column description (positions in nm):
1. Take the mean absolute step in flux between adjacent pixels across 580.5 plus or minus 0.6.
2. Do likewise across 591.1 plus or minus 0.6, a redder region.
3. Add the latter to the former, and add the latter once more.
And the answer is 1.6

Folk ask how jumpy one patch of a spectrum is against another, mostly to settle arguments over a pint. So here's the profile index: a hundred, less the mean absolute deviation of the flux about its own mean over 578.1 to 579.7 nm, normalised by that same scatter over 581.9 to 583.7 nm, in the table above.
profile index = 99.3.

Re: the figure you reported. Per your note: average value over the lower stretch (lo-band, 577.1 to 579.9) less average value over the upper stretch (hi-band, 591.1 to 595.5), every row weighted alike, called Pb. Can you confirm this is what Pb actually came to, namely 0.33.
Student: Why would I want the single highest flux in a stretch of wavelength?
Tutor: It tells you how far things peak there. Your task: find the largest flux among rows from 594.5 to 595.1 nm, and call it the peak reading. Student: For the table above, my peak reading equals 21.24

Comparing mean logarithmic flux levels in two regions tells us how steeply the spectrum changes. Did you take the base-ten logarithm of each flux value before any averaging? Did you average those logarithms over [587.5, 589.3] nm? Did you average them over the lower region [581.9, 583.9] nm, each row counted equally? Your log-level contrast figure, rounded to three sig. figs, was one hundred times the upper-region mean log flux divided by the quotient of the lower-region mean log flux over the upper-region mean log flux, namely 130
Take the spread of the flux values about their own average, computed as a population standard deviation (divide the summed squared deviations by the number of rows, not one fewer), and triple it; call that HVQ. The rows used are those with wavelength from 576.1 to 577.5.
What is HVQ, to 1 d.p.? 1.2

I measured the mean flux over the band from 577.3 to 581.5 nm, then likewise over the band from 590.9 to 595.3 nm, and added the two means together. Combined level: 42.8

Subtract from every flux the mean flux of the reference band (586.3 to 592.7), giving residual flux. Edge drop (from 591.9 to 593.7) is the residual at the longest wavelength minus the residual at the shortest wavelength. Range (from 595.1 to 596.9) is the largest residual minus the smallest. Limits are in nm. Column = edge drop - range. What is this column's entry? -1.0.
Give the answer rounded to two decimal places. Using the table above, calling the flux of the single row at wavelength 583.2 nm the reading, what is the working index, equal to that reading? 22.10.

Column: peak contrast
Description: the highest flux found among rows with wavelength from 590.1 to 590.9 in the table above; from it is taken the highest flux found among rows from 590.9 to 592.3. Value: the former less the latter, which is -0.35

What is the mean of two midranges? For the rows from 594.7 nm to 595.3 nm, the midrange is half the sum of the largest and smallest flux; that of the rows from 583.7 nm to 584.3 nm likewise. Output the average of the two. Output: 21.1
